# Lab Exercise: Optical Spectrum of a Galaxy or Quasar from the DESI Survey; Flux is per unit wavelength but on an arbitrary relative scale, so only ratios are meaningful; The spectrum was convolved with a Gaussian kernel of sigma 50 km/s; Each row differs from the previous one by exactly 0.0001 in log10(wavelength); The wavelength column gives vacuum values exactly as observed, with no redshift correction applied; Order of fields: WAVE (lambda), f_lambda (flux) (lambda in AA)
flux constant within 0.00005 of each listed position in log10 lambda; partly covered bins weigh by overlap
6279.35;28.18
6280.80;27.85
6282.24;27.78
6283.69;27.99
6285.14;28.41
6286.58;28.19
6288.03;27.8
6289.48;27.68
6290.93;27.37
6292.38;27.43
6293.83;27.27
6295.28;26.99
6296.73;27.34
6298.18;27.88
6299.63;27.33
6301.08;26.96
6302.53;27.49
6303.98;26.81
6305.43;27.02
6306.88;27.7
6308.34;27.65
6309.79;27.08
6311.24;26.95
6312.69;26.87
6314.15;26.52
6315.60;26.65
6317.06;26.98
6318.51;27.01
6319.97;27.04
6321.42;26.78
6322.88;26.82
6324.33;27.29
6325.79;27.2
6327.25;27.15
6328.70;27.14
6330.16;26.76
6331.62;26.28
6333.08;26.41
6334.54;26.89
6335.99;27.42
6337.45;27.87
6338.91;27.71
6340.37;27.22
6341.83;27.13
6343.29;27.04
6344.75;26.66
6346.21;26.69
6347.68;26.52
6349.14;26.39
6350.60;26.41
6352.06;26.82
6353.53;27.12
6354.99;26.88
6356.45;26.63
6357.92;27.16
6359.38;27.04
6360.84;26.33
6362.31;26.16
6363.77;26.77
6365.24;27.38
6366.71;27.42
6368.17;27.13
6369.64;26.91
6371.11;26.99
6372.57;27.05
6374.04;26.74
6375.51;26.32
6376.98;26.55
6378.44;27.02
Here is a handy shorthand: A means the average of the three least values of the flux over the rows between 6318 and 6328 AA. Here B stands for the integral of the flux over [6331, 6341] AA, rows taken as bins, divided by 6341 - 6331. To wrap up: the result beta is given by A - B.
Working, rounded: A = 26.9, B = 27.1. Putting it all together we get -0.3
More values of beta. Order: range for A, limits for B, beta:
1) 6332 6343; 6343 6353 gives 0.2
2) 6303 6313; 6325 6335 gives 0.1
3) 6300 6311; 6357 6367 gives 0.1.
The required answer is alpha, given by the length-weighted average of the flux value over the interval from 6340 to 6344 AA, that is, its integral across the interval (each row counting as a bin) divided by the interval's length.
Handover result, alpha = 27.1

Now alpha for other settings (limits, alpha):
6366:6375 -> 27.0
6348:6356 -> 26.7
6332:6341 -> 27.2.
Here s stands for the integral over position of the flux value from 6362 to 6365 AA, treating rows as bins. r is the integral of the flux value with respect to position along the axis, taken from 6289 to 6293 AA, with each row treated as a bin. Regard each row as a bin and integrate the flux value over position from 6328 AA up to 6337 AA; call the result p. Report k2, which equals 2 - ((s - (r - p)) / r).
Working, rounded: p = 242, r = 110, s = 80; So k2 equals 0.1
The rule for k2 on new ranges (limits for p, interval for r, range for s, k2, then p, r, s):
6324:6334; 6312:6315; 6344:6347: -1.4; 269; 80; 80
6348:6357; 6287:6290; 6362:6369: -2.2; 240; 83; 189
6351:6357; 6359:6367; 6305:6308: 1.9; 161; 214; 82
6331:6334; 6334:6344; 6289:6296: 2.0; 79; 274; 191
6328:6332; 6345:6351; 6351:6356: 1.5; 107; 159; 134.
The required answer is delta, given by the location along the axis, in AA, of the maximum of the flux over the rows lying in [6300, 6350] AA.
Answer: 6337.45 AA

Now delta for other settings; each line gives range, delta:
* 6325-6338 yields 6337.45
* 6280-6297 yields 6285.14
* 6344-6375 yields 6366.71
